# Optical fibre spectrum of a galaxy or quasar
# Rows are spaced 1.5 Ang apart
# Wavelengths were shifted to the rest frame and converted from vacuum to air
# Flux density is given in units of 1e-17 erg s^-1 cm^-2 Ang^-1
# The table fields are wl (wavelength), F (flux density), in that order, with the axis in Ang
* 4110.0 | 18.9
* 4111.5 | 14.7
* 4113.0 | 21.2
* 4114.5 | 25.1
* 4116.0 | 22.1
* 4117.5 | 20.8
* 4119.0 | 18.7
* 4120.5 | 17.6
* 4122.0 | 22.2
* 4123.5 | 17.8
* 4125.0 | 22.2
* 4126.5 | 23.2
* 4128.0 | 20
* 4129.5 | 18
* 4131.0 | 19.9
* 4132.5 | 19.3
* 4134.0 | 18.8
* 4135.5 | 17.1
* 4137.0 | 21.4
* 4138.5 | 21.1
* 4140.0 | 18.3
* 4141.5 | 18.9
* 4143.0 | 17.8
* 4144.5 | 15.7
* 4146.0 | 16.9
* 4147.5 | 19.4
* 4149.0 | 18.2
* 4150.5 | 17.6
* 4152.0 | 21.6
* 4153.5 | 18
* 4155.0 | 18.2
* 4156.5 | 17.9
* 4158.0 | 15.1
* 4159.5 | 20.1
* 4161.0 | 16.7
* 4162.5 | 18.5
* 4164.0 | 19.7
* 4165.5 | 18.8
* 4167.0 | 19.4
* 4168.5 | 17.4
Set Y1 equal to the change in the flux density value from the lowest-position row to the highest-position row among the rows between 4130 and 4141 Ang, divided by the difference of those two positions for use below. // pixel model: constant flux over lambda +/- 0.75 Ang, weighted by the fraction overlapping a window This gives -0.2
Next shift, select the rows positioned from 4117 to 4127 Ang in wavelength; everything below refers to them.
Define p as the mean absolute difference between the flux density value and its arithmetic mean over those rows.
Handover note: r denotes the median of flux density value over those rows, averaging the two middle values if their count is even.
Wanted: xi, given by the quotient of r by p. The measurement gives 10.4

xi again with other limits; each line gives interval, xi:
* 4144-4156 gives 15.7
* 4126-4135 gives 16.8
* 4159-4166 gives 20.3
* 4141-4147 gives 16.9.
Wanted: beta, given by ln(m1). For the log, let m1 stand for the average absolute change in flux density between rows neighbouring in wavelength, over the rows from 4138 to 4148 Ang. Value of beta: 0.54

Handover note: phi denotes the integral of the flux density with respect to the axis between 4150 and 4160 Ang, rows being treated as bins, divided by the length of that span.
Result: 18.3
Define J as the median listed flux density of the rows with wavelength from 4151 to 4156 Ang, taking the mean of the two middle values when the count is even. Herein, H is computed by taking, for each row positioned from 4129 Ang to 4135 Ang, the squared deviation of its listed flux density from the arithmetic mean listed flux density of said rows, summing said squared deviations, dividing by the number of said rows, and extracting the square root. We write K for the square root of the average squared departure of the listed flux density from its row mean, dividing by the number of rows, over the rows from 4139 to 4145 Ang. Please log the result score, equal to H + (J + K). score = 20.1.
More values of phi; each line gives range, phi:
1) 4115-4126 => 20.4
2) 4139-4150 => 18.0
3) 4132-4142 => 19.3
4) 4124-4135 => 20.1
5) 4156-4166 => 18.1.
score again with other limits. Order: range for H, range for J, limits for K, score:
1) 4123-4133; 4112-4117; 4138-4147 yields 25.6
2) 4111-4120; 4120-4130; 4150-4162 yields 25.0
